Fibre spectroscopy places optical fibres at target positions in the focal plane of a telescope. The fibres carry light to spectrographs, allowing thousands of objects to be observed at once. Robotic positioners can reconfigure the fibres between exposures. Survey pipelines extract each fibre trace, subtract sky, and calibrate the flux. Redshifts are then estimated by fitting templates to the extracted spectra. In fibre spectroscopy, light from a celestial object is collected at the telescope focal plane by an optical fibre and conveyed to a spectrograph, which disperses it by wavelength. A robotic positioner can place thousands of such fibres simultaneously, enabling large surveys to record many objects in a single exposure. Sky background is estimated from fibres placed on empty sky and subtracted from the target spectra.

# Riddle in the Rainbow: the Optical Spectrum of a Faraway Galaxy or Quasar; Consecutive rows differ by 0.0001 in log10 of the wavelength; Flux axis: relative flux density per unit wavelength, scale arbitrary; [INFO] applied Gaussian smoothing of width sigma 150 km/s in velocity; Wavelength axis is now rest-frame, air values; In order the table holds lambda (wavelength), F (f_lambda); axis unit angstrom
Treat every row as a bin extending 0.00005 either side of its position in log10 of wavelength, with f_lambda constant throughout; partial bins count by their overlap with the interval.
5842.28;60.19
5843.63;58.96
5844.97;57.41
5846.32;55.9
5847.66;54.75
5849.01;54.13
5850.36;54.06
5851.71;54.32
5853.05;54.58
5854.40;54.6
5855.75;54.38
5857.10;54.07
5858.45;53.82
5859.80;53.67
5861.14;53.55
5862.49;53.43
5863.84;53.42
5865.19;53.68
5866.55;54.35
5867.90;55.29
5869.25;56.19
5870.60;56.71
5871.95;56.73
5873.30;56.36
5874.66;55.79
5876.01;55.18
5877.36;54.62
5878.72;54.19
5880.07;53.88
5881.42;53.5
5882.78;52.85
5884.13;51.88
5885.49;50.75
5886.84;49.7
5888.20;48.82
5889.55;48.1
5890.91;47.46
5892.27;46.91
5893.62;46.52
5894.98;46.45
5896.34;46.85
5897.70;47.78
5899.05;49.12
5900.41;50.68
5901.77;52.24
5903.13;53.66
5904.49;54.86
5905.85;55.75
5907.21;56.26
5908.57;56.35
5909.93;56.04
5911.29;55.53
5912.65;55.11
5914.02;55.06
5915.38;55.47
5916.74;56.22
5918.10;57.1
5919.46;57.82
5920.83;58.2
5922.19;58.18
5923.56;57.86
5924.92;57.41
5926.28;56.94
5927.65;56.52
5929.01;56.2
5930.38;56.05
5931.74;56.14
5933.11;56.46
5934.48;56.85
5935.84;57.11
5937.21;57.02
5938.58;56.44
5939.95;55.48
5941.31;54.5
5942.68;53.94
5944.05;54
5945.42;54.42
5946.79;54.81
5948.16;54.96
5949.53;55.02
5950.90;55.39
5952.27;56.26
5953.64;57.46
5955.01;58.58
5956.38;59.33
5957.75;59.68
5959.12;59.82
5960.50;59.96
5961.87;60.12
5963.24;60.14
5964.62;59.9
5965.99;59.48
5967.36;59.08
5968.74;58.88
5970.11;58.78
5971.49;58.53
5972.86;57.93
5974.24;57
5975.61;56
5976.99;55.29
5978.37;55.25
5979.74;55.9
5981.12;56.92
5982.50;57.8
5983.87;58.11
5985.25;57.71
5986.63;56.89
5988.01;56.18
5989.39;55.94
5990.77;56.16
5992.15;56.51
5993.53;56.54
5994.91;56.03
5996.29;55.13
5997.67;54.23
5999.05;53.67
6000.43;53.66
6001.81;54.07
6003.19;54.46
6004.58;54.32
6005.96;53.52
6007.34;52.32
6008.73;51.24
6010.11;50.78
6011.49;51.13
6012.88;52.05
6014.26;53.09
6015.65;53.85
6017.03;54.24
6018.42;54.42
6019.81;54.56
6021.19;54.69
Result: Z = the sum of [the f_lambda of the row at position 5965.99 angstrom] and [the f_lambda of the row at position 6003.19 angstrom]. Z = 114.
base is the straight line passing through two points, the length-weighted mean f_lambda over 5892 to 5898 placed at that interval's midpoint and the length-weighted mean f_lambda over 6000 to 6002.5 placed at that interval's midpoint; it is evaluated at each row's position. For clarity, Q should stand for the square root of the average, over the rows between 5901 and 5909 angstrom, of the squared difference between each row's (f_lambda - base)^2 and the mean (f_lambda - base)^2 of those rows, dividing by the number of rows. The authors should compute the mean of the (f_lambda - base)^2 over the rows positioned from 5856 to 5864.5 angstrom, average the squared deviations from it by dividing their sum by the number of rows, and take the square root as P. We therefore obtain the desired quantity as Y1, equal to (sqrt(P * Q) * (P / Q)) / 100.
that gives 0.04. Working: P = 7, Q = 18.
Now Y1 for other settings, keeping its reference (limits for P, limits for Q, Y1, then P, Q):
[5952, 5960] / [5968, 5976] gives 0.18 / 16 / 13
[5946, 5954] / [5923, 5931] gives 0.07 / 9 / 13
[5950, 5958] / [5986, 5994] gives 0.54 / 19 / 2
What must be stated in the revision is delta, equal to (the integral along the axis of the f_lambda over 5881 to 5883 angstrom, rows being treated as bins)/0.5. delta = 212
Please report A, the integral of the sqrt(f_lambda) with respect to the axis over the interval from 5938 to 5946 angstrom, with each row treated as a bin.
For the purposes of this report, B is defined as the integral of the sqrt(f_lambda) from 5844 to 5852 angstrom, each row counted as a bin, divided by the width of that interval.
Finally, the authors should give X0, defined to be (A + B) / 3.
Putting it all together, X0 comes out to 22.2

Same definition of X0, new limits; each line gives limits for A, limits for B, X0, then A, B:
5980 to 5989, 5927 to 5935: 25.2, 68.0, 7.51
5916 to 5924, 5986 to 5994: 22.7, 60.7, 7.50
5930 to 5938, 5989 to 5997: 22.6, 60.2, 7.49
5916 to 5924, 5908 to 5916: 22.7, 60.7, 7.45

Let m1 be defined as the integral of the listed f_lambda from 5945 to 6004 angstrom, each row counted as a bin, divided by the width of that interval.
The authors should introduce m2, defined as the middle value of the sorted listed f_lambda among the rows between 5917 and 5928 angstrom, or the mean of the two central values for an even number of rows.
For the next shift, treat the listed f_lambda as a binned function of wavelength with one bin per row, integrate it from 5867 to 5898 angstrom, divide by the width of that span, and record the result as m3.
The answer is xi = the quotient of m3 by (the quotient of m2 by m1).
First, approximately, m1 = 56.9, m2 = 57.6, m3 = 51.9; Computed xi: 51.3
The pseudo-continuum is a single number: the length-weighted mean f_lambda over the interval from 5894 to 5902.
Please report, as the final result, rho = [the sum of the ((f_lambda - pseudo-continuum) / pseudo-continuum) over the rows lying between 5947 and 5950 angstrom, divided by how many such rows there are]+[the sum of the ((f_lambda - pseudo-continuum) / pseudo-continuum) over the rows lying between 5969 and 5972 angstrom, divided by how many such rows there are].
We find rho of 0.34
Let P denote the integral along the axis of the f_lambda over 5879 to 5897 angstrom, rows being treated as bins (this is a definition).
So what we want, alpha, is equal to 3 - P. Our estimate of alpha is -890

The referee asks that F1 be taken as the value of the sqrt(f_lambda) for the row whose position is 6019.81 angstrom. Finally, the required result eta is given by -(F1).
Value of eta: -7.39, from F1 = 7.39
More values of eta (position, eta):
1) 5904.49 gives -7.41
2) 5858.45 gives -7.34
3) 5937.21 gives -7.55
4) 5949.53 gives -7.42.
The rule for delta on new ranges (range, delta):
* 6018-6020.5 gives 272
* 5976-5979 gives 331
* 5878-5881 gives 324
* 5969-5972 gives 352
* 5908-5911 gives 337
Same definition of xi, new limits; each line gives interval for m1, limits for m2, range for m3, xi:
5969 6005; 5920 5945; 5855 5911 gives 52.4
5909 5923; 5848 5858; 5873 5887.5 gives 55.6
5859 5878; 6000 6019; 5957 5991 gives 59.4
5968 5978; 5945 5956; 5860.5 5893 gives 55.1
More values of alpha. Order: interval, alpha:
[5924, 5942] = -1013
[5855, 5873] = -980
